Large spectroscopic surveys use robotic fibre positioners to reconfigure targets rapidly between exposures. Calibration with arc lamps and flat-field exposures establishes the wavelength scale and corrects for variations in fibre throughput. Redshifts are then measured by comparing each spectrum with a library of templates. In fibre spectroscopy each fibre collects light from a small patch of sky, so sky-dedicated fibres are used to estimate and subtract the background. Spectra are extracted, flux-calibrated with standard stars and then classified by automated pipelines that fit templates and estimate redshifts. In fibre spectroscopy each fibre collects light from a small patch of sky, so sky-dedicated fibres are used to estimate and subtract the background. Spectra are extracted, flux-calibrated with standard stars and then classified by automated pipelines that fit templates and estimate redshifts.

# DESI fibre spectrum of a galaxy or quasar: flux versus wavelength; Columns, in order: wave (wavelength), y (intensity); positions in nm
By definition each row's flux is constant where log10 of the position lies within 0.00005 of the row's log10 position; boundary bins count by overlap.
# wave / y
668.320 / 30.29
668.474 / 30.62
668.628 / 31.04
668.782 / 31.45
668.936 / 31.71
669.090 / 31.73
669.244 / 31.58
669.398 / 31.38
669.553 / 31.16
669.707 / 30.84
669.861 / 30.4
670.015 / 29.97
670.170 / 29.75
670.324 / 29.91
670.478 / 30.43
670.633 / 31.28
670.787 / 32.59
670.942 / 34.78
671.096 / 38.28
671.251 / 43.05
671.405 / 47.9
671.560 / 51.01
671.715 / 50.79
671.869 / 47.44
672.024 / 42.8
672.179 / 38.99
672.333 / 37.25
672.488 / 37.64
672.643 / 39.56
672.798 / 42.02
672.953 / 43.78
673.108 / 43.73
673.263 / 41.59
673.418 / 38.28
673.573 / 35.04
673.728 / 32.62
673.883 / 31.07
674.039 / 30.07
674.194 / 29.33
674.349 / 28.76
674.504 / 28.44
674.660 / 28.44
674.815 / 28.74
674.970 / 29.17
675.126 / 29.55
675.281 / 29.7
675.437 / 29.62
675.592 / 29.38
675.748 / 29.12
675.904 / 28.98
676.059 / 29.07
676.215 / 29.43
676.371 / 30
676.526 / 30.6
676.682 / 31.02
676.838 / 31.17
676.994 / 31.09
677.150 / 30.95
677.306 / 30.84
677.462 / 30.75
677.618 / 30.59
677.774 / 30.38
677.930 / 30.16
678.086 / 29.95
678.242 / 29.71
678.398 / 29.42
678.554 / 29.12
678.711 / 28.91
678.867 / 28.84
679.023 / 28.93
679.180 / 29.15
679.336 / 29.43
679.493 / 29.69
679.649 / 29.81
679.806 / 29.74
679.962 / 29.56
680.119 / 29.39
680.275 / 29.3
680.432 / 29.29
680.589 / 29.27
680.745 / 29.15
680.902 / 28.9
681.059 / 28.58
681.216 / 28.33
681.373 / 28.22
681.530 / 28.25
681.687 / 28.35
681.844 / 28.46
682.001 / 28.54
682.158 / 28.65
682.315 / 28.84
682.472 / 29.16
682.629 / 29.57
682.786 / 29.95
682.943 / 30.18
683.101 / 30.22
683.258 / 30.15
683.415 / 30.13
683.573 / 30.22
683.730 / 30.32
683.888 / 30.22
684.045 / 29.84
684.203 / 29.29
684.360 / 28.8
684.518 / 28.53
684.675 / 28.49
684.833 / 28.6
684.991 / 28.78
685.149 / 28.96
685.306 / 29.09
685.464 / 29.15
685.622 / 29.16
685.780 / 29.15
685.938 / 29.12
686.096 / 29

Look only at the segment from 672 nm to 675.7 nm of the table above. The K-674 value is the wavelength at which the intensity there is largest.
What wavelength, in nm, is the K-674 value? 672.953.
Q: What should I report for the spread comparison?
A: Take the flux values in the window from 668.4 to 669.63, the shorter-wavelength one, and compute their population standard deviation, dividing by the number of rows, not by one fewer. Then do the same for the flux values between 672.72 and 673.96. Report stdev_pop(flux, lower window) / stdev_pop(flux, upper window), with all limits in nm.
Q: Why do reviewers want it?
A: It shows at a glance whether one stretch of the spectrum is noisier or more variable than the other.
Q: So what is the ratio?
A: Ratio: 0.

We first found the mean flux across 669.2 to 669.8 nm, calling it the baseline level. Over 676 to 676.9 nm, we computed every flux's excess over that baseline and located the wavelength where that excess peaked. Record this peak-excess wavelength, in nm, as 676.838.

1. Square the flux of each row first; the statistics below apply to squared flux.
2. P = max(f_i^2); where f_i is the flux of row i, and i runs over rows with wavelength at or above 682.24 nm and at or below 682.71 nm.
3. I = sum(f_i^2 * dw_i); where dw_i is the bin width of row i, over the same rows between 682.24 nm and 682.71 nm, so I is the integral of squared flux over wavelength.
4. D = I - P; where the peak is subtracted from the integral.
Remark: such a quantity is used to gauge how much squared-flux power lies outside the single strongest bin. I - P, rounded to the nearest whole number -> -473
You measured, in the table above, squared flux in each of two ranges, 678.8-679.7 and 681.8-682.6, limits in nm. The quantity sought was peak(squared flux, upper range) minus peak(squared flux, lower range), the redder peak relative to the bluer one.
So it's -38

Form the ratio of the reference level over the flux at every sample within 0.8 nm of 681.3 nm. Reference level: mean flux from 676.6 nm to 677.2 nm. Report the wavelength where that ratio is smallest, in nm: 680.589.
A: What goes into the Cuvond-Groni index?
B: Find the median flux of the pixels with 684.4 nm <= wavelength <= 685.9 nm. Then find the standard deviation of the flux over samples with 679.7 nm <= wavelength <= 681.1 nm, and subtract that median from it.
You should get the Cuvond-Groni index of -28.6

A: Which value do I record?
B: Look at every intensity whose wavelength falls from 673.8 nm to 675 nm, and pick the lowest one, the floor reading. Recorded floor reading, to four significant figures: 28.44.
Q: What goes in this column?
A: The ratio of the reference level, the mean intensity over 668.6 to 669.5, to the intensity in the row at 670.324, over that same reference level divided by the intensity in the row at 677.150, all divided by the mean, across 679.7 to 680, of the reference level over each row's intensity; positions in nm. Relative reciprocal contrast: 1.0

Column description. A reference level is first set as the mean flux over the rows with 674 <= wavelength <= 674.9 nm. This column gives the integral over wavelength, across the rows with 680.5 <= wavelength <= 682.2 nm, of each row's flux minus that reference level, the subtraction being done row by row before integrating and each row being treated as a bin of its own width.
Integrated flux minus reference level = -1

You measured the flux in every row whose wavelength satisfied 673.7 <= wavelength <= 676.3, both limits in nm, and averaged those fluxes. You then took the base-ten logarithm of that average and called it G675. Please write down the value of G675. 1.47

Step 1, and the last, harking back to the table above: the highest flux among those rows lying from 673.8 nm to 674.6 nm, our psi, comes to 31.07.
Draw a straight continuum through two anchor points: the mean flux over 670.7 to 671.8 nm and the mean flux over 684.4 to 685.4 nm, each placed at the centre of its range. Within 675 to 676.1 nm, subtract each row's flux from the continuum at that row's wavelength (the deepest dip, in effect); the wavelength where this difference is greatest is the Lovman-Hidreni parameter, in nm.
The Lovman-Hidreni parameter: 675.126 nm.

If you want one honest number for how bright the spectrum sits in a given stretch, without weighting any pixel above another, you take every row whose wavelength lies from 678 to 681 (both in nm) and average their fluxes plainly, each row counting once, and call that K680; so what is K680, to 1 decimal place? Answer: 29.3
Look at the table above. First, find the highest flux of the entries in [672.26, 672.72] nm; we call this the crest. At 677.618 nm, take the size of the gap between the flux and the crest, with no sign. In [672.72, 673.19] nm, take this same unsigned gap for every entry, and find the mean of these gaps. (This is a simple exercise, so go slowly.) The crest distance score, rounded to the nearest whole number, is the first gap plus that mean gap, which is 13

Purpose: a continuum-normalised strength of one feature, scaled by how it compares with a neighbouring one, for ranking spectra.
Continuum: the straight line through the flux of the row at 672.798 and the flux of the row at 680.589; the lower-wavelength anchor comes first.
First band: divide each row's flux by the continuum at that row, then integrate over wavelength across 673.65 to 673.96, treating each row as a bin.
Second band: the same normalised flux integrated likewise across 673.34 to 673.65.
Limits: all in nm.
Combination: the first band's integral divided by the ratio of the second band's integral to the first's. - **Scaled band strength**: 0.22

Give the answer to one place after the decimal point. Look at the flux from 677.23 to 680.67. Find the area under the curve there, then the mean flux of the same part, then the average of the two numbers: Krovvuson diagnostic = 65.8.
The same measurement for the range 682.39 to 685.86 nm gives 65.8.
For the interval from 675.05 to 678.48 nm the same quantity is 66.6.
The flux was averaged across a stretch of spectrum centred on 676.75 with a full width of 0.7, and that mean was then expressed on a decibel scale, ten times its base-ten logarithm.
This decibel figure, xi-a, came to 14.9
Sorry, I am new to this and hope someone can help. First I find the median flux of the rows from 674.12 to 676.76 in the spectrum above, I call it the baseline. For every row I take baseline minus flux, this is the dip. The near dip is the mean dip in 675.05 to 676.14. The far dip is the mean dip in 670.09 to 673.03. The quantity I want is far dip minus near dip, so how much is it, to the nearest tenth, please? -10.1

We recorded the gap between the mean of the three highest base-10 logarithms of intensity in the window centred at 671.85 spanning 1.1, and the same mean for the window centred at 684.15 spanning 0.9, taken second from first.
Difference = 0.22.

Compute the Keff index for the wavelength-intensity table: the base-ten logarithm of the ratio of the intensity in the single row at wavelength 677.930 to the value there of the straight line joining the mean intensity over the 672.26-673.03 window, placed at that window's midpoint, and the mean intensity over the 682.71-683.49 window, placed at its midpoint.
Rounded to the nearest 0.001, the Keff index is -0.065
